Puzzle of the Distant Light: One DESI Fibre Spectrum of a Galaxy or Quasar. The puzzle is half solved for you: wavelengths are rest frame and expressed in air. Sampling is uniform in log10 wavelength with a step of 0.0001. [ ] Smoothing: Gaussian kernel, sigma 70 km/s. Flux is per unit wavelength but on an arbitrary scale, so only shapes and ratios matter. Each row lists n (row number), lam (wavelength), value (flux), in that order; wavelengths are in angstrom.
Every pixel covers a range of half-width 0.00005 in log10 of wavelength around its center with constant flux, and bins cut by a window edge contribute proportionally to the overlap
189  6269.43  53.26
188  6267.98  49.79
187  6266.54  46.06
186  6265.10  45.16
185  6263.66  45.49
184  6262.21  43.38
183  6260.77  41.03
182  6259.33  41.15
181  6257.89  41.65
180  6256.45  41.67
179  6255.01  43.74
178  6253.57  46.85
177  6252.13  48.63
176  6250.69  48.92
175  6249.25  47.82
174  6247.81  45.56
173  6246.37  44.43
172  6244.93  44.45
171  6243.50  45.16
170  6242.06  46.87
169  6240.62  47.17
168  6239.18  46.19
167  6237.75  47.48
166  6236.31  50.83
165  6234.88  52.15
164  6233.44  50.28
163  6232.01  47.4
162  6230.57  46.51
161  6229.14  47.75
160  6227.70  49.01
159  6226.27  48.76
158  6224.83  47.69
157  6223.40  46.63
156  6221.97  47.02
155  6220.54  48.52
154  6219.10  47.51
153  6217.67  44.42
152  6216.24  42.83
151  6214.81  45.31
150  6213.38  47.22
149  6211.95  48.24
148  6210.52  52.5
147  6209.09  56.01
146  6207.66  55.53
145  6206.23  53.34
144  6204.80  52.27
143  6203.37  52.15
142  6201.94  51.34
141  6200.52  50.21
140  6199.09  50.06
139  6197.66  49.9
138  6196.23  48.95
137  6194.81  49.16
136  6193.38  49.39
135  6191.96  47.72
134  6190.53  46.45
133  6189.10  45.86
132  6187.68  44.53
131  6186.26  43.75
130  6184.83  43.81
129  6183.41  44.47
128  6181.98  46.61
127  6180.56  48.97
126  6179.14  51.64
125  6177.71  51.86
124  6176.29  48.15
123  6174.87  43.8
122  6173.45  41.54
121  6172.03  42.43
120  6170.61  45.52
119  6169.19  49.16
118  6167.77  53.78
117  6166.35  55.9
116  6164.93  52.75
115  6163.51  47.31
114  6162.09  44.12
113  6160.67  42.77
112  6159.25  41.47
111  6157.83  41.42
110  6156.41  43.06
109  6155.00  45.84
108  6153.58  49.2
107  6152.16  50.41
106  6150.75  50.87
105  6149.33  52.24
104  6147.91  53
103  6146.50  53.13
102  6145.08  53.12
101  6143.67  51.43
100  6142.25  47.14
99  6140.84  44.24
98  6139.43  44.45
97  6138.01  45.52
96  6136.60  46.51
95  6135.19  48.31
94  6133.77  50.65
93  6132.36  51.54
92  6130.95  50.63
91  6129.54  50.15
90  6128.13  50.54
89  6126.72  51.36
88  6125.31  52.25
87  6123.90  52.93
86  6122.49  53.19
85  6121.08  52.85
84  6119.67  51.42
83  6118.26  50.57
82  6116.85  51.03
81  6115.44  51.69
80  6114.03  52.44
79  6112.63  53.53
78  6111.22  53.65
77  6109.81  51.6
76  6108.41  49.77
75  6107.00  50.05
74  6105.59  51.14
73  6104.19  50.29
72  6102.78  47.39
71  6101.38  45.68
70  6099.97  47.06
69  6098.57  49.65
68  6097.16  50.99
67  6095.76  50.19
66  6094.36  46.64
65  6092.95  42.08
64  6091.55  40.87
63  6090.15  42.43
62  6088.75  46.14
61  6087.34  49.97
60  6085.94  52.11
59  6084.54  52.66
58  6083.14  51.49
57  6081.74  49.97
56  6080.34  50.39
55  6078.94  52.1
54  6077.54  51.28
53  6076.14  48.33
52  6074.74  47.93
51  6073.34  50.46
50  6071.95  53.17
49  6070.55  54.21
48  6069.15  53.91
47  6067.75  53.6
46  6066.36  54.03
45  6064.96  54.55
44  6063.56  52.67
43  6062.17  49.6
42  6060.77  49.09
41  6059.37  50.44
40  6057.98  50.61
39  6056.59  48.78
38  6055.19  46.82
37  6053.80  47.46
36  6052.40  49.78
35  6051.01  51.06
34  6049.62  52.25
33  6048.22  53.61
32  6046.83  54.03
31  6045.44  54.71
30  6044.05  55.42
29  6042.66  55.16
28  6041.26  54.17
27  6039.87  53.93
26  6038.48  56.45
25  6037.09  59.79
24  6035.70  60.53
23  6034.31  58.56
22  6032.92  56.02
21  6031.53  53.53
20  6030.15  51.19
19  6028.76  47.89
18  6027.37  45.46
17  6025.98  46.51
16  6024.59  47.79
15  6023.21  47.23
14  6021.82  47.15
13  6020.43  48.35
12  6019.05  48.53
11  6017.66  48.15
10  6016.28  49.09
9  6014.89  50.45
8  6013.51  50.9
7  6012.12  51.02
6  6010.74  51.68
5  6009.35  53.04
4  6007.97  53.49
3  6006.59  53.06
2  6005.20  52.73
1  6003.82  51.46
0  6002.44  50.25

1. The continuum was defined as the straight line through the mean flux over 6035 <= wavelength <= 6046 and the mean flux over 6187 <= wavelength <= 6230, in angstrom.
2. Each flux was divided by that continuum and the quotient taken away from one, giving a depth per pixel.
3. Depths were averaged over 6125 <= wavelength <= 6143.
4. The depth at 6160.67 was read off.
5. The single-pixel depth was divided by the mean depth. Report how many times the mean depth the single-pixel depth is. 2.4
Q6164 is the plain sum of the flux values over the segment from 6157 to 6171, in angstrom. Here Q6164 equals 474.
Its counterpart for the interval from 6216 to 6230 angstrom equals 470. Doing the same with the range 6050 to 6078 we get 1018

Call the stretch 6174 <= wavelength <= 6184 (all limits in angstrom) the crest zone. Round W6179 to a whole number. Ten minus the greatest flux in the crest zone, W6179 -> -42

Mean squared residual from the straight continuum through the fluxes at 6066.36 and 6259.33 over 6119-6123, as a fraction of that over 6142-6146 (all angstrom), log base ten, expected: -0.3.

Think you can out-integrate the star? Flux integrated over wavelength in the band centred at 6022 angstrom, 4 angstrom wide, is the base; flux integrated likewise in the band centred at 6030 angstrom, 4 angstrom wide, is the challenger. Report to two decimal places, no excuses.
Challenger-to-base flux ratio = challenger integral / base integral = 1.07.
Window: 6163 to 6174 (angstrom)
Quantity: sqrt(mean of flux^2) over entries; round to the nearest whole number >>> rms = 49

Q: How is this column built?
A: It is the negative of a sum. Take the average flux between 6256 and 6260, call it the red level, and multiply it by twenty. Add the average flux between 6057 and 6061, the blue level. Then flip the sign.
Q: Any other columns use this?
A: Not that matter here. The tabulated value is -880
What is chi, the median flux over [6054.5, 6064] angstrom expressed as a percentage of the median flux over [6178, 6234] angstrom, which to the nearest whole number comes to 103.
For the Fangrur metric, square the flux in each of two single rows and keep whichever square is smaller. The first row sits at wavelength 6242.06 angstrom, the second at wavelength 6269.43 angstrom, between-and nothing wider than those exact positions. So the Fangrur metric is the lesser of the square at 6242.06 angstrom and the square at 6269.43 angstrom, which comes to 2197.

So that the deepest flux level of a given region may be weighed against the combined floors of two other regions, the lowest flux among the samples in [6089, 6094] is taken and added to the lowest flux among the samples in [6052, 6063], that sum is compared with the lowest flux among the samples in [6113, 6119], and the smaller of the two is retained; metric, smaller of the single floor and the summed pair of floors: 50.6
